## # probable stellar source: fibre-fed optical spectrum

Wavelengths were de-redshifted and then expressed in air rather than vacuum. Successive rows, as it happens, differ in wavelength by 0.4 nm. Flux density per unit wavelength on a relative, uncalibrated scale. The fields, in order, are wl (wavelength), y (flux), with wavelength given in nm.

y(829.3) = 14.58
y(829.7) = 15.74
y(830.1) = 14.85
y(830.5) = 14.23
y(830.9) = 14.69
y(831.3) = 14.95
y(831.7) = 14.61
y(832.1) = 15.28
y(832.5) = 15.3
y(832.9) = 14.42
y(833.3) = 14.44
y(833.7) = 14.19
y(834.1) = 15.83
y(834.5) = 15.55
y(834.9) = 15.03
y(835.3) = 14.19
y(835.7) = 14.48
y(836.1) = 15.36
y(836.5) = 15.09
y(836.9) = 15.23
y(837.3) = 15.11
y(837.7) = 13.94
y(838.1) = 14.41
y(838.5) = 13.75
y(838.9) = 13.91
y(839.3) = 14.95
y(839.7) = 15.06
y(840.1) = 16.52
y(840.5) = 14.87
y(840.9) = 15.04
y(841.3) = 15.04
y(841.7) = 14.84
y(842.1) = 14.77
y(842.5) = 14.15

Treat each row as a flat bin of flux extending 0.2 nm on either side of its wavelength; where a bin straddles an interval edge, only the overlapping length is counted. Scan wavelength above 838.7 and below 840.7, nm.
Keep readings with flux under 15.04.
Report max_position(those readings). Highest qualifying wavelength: 840.5 nm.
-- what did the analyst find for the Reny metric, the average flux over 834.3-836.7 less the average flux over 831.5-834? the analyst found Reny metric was 0.2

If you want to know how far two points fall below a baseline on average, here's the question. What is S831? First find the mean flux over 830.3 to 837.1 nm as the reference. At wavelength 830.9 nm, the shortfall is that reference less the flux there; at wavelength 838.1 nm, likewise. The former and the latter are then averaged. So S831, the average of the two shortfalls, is 0.3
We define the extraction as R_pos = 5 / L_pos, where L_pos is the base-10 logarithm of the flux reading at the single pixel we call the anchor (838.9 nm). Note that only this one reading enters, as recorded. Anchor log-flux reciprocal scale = 4.37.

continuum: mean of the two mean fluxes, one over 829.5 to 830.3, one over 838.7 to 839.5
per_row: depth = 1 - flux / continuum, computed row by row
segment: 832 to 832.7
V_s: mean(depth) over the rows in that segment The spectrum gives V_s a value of -0.029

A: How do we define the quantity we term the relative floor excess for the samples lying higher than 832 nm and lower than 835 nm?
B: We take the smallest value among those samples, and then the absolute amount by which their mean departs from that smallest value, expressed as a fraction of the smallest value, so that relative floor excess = 0.057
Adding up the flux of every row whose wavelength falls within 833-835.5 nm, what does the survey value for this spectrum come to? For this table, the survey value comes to 89.23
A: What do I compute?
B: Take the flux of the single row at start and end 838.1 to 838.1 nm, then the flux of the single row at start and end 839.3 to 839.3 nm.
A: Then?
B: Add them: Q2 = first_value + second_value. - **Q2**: 29.4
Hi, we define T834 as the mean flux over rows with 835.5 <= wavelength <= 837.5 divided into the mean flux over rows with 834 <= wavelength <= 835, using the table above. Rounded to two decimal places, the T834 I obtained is 1.03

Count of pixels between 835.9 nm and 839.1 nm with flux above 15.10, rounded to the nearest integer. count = 3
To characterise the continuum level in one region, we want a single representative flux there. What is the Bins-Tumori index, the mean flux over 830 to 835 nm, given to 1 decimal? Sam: 14.9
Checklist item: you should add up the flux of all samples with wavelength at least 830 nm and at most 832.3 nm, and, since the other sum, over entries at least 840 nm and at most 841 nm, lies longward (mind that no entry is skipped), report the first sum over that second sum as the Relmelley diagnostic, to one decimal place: 1.9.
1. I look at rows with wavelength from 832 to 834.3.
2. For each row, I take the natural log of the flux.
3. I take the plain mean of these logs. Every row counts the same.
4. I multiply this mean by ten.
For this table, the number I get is 27.0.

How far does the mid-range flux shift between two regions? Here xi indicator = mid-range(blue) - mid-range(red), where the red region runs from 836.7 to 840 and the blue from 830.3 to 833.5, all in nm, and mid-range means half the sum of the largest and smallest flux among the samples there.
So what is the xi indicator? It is 0.3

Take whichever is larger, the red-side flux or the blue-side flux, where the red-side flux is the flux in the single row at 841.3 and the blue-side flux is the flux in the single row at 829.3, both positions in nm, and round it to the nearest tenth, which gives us 15.0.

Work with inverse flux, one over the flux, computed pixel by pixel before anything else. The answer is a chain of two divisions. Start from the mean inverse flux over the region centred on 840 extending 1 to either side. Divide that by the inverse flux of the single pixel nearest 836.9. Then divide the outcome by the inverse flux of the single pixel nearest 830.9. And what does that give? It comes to 14.7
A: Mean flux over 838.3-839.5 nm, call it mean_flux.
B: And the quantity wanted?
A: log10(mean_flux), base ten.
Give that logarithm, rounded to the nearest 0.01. 1.15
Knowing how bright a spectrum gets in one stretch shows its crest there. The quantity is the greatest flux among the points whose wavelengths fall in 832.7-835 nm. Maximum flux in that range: 15.83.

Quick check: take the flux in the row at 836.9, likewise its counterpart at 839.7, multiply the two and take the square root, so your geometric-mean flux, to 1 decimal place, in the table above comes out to 15.1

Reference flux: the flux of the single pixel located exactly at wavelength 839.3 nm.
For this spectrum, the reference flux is 14.95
